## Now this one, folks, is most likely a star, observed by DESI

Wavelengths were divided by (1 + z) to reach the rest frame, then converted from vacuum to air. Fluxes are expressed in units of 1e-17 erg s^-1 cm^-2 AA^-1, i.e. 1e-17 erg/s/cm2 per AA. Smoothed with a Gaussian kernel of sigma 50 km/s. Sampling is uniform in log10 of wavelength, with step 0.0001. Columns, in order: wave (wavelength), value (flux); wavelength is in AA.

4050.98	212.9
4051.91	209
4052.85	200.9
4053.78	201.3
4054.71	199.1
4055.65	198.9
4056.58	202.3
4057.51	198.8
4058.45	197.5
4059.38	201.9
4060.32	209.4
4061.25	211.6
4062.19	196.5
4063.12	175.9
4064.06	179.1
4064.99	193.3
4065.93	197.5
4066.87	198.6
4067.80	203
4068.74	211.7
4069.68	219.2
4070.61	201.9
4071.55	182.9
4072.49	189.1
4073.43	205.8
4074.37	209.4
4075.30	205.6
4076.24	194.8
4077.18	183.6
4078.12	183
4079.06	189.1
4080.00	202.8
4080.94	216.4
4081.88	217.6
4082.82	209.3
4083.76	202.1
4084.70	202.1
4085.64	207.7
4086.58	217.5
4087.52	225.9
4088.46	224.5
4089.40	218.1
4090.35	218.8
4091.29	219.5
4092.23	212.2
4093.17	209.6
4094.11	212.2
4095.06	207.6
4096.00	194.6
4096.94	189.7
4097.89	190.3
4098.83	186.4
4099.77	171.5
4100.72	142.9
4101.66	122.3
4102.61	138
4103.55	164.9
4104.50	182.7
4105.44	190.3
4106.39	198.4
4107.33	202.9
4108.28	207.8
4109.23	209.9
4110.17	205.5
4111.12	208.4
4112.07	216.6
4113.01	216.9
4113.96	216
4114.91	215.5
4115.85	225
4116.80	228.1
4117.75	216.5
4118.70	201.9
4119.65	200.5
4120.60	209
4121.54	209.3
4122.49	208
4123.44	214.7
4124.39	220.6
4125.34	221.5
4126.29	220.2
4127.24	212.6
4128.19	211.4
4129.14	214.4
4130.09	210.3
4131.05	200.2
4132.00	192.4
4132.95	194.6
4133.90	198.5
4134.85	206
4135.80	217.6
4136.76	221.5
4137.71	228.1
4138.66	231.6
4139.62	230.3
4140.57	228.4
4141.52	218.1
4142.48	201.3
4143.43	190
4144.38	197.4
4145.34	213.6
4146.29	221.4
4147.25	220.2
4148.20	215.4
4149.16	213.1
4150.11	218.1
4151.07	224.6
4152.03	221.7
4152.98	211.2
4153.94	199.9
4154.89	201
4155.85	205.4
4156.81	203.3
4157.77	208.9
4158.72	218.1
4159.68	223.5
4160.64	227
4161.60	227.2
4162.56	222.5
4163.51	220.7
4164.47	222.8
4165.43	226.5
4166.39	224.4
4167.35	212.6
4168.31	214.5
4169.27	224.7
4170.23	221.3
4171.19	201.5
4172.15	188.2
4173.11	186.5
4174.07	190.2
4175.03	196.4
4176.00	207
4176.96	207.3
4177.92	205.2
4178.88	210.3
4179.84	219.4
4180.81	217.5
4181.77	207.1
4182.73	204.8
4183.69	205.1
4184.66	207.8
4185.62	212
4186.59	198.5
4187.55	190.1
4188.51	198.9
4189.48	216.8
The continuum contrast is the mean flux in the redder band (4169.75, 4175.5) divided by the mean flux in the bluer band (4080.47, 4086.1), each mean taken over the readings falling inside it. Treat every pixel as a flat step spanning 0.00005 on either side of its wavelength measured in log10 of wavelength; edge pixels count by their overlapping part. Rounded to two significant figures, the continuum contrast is 0.94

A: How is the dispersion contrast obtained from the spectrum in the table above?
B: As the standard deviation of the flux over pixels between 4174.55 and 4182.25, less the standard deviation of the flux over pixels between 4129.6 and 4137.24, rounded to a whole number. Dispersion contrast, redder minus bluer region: -3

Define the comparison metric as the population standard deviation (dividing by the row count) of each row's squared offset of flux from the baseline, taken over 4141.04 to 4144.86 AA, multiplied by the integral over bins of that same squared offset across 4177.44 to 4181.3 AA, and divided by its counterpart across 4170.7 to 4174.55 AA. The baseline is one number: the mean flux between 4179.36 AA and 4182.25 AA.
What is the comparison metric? 13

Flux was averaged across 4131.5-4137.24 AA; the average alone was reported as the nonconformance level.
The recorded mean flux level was 205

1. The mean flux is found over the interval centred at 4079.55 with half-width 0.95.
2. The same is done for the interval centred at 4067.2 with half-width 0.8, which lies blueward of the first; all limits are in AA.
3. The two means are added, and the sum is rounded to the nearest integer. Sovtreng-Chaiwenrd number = 397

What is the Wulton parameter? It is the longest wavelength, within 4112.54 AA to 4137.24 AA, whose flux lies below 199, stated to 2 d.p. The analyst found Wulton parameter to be 4133.90 AA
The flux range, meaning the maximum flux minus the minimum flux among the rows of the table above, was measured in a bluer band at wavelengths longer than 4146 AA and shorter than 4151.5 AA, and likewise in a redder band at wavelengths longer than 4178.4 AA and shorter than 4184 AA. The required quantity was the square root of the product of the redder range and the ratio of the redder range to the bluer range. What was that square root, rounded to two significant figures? 4.3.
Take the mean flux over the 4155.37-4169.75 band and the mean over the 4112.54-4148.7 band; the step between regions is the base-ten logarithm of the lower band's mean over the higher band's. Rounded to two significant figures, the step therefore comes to -0.011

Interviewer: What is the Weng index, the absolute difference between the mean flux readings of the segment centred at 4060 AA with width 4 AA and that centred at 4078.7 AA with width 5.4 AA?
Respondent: 10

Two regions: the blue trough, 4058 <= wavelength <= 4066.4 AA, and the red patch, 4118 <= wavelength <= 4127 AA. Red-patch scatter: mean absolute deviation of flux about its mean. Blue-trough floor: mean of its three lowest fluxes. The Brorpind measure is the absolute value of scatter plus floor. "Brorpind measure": 189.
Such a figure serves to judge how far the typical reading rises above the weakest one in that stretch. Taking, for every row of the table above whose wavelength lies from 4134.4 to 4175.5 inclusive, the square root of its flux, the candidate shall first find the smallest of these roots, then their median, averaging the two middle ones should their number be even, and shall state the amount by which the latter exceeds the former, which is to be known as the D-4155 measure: 1.1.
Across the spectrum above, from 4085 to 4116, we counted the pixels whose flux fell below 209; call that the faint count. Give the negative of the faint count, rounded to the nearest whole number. -18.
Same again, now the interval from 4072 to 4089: -11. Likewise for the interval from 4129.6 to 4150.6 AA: -8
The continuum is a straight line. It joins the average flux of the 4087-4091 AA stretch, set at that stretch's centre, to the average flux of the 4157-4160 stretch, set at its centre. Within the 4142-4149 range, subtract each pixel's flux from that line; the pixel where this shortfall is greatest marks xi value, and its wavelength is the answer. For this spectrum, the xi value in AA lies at 4143.43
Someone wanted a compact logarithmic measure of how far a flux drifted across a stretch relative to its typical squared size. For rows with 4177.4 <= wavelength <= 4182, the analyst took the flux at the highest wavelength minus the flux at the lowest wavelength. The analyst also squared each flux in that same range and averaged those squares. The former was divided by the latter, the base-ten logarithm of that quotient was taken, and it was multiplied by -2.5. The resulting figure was 10.9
